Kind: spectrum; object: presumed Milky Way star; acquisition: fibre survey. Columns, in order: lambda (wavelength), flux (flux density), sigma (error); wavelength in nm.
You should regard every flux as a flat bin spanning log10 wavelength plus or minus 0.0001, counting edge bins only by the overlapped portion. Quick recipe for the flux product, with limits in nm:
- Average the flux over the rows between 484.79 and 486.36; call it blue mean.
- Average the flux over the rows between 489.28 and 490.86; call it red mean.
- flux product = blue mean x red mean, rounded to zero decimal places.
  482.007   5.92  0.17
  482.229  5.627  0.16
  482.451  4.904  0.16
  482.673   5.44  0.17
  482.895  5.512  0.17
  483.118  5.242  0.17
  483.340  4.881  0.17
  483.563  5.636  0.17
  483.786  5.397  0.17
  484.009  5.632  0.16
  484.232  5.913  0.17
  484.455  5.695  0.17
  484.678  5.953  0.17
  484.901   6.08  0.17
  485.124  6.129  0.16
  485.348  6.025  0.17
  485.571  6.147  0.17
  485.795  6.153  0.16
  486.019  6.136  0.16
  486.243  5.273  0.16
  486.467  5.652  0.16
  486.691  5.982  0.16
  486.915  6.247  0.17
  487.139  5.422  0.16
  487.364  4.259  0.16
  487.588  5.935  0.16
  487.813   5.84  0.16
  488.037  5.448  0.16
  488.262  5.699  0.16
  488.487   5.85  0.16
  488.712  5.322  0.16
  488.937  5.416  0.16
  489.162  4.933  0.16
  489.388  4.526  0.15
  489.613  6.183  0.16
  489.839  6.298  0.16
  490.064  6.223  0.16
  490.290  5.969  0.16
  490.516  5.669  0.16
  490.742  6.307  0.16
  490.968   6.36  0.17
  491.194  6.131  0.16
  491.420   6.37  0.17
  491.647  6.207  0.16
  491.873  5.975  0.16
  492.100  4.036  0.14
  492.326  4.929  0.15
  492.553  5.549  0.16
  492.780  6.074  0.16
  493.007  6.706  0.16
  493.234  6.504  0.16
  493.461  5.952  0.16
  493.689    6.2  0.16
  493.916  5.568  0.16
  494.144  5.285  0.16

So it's 35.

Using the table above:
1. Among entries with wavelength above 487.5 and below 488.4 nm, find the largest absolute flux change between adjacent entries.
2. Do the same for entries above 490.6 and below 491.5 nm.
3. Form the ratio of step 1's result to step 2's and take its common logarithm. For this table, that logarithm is 0.2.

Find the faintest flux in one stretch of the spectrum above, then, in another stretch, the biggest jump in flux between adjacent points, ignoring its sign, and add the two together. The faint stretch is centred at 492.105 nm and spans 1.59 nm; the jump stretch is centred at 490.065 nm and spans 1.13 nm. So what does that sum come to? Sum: 4.3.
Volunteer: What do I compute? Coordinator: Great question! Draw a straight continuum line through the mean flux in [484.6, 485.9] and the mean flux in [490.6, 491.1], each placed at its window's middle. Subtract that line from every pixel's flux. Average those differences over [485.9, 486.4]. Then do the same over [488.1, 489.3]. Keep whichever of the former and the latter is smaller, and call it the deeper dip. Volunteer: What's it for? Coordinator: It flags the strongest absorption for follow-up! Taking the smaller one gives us -0.79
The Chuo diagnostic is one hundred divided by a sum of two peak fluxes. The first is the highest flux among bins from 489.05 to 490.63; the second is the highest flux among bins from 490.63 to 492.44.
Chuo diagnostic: 7.89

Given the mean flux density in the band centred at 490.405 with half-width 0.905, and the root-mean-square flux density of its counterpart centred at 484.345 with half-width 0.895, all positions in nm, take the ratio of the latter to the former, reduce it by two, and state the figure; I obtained -1.05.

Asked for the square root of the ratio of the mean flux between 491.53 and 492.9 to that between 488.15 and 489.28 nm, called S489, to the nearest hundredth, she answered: 1.00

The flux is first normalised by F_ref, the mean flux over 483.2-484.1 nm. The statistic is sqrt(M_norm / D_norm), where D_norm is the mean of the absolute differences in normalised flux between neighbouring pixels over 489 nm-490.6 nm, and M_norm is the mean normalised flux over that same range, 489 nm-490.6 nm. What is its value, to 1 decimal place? 3.5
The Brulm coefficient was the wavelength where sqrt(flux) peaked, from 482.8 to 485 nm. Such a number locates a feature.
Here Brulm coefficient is 484.901 nm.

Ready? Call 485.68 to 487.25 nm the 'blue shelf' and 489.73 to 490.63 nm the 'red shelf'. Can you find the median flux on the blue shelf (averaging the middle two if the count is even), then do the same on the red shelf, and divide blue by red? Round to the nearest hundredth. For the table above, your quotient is 0.98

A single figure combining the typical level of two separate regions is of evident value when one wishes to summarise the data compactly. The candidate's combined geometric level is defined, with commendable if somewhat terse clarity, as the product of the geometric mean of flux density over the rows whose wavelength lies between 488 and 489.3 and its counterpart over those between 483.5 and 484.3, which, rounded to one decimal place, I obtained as 30.7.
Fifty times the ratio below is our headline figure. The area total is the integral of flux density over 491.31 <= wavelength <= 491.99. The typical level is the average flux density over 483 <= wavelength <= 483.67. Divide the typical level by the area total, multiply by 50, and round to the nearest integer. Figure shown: 63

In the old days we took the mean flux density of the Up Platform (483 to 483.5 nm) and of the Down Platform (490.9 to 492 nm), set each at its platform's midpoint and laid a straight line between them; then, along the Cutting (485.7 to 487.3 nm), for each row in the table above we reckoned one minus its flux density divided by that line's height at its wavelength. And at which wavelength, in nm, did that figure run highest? 486.243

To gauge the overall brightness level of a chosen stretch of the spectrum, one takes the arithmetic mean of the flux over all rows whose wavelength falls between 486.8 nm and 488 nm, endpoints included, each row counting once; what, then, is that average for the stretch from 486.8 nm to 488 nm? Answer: 5.54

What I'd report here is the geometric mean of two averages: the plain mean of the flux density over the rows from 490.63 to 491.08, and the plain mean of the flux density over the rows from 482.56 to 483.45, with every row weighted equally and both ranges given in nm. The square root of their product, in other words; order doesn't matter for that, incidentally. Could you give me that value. 5.78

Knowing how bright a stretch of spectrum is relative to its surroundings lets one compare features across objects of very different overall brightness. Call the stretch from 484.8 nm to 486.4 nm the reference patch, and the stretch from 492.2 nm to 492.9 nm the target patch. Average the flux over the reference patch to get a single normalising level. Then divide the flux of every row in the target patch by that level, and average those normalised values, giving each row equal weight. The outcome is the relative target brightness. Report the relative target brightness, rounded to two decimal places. 0.92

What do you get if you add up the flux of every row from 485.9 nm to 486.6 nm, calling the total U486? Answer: 17.1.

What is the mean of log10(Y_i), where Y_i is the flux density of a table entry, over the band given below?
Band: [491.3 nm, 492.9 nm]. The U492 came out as 0.743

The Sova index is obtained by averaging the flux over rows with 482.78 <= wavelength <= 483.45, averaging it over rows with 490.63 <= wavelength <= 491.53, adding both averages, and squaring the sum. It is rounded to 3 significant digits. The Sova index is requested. 132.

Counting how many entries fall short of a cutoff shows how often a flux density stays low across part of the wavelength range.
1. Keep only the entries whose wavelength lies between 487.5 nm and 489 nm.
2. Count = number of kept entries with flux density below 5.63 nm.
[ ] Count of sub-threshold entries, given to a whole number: 3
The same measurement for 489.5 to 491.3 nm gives 0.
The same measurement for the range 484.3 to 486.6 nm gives 1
